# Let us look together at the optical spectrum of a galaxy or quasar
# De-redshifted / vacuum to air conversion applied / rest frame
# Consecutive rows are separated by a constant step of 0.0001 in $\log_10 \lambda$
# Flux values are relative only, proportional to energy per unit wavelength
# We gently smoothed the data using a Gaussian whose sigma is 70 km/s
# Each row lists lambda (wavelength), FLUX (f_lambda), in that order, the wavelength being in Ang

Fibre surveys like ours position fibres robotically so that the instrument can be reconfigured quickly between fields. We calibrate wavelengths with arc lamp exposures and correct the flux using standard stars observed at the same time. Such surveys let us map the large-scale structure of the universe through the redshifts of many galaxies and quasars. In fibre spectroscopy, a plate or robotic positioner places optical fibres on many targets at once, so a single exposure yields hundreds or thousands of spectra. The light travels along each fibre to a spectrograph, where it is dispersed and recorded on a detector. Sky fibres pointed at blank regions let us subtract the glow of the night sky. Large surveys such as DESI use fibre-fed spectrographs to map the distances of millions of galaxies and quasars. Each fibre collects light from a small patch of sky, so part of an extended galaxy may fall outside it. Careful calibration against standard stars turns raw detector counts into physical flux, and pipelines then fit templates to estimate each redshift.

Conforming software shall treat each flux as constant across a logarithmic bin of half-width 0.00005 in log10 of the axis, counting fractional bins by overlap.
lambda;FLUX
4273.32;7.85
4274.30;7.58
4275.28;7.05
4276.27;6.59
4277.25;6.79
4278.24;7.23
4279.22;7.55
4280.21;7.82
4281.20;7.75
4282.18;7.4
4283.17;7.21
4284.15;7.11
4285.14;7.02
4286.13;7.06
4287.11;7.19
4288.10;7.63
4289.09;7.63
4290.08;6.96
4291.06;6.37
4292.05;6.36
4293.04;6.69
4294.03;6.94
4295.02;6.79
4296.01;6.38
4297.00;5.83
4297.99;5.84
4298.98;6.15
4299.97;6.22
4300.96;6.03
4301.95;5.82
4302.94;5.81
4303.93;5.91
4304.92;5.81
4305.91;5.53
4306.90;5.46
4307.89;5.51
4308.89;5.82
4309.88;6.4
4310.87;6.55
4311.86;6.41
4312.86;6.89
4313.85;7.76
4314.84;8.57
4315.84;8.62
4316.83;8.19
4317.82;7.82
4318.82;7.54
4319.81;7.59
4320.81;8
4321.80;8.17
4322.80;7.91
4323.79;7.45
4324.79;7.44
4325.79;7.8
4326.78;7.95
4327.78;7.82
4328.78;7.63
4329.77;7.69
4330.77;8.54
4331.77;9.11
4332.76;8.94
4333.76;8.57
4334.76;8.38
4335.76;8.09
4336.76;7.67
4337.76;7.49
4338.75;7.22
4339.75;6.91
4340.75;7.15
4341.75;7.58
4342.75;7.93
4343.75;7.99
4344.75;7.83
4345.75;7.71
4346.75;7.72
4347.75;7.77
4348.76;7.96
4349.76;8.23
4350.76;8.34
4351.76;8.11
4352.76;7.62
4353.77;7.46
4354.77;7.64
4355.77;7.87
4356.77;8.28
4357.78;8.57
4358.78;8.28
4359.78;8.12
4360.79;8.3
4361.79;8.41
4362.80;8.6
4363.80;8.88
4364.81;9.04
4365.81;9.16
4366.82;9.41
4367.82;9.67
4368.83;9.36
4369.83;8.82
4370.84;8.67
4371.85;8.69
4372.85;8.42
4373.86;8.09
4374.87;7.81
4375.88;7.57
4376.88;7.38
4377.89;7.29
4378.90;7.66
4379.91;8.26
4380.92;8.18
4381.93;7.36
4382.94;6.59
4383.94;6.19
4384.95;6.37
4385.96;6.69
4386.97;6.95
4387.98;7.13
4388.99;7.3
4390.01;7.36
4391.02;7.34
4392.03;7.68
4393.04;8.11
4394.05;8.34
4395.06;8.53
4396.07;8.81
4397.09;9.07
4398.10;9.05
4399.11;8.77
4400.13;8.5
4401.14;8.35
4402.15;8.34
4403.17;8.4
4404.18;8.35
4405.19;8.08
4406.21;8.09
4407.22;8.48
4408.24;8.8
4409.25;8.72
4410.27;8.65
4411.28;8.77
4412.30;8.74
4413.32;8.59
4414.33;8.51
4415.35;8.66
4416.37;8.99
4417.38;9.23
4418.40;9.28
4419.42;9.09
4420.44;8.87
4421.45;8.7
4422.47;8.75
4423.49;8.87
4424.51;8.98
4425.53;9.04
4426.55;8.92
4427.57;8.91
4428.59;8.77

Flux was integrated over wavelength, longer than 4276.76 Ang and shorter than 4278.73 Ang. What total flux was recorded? 13.8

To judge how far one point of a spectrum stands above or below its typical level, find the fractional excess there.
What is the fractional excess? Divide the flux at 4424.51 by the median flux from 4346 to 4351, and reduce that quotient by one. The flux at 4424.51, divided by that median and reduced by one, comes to 0.13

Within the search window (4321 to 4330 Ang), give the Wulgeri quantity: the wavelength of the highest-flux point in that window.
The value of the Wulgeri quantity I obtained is 4321.80 Ang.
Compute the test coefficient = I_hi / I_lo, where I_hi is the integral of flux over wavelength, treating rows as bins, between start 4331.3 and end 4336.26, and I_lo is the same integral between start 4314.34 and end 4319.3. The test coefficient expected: 1.06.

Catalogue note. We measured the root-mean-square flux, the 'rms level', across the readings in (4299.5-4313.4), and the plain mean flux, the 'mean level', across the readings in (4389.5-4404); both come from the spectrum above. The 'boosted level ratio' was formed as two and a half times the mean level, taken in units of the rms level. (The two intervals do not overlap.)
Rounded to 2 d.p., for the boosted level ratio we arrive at 3.46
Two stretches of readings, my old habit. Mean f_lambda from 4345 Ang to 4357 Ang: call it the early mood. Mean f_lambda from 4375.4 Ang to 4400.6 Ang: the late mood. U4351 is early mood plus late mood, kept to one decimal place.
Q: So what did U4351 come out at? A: 15.6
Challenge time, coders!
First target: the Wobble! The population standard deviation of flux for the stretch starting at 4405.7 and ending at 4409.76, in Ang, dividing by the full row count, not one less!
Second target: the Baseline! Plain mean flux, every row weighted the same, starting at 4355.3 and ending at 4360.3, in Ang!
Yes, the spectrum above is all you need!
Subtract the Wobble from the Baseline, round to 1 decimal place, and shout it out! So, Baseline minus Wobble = 7.9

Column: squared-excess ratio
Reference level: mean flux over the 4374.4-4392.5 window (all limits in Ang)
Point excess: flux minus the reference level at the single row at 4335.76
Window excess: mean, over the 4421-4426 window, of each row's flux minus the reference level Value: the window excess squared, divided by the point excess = 3.1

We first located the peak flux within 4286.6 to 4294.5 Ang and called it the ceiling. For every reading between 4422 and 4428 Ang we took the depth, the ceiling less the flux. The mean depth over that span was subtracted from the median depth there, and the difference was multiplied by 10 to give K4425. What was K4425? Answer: 0.0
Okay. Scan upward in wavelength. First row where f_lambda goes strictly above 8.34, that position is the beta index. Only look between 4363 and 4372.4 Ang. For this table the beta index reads 4363.80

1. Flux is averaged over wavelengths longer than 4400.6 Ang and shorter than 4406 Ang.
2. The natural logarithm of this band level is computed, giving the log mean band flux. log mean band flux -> 2.12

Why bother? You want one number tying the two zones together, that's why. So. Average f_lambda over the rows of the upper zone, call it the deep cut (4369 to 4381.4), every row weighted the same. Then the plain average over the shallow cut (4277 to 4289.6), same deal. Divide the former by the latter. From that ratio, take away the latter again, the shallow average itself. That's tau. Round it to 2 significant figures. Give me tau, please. -6.2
